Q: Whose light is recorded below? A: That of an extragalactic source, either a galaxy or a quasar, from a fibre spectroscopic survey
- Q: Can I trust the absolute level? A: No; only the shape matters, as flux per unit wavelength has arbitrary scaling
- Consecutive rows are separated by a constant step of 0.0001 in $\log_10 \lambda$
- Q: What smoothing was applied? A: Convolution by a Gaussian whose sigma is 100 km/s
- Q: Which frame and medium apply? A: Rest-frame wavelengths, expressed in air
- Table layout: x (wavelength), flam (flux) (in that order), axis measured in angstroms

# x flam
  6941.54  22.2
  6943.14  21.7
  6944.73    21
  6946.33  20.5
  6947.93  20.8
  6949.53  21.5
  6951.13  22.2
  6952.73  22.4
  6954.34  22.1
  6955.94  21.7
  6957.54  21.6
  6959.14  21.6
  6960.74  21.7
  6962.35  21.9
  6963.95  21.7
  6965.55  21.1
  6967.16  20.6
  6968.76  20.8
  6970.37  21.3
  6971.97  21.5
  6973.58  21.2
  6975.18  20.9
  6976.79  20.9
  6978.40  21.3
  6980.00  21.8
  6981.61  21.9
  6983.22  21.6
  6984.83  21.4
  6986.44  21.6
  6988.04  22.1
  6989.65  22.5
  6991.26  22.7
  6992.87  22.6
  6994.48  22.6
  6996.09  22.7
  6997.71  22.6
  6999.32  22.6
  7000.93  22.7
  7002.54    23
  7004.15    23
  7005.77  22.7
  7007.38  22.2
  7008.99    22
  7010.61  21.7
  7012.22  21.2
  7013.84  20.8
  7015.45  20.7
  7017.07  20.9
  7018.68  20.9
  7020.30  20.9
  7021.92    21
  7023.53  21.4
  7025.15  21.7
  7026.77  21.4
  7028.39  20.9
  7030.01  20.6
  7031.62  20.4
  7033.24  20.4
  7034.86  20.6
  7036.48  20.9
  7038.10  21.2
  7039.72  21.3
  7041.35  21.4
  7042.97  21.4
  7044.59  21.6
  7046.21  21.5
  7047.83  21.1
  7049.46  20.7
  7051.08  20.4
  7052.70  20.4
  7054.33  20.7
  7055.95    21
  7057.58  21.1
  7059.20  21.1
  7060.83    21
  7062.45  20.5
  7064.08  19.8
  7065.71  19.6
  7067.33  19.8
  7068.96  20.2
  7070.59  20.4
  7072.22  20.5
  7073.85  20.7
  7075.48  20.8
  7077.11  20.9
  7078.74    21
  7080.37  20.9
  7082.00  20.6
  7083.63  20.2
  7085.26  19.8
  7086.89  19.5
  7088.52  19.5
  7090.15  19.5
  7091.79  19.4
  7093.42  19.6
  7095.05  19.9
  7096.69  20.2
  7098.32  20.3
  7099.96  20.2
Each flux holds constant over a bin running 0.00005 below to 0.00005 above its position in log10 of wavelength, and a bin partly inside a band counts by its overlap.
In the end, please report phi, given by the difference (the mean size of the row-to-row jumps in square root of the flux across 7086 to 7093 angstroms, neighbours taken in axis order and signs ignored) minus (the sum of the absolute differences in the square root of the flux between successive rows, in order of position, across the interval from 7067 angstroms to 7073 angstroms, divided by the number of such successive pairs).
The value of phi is -0.022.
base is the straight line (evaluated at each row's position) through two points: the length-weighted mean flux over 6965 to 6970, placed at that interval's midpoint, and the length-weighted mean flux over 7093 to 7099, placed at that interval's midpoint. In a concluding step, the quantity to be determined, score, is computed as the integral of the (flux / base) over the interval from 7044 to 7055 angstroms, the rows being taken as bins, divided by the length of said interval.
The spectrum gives 1.03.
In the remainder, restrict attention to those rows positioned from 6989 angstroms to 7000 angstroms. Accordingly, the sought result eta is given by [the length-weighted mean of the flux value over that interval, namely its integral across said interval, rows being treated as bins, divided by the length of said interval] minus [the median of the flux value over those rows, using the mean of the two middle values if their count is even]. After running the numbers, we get 0.00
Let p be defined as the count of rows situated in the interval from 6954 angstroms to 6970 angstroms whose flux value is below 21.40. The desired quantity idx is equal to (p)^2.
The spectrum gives 9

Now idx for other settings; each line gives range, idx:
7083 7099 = 100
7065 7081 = 100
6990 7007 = 0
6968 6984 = 36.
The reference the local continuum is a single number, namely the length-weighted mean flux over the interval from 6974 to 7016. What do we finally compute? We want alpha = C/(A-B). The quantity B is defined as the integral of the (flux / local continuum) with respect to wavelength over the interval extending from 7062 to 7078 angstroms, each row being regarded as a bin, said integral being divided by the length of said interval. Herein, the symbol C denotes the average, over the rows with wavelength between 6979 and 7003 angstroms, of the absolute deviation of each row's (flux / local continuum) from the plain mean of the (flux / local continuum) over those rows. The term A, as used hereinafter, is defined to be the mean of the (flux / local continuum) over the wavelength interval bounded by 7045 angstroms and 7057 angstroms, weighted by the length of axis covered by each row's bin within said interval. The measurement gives 0.8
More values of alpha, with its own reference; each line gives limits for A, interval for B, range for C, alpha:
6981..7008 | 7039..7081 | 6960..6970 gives 0.3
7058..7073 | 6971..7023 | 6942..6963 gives -0.3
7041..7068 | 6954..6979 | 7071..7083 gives -0.3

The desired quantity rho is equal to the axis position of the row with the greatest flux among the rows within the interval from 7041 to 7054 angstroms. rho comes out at 7044.59 angstroms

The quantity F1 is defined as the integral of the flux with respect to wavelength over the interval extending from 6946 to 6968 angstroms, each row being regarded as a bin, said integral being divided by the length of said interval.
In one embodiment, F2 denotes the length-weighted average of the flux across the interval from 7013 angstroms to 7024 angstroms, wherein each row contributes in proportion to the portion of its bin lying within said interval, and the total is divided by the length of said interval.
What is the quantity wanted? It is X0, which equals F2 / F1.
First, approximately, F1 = 21.5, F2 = 20.9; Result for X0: 0.97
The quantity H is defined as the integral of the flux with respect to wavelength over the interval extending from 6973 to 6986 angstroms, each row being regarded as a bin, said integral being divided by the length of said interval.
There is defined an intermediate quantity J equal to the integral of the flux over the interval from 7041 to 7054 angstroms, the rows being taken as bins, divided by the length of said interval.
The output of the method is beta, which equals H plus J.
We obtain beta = 42.4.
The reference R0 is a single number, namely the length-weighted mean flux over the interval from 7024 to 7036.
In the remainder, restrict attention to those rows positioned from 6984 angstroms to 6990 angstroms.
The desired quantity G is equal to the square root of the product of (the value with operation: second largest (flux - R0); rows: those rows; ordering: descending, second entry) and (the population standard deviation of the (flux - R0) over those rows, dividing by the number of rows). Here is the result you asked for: 0.73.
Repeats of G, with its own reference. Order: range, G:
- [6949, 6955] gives 0.67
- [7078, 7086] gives 0.11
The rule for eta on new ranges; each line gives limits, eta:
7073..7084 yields -0.05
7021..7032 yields 0.09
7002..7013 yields 0.04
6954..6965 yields 0.04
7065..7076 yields -0.12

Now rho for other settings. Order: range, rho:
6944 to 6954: 6952.73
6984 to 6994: 6991.26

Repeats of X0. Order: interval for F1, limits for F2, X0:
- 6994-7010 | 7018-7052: 0.93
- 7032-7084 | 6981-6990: 1.05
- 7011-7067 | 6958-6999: 1.04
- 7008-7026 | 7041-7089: 0.97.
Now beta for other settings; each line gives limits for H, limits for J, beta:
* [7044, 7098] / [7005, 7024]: 41.8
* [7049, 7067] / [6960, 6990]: 42.0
